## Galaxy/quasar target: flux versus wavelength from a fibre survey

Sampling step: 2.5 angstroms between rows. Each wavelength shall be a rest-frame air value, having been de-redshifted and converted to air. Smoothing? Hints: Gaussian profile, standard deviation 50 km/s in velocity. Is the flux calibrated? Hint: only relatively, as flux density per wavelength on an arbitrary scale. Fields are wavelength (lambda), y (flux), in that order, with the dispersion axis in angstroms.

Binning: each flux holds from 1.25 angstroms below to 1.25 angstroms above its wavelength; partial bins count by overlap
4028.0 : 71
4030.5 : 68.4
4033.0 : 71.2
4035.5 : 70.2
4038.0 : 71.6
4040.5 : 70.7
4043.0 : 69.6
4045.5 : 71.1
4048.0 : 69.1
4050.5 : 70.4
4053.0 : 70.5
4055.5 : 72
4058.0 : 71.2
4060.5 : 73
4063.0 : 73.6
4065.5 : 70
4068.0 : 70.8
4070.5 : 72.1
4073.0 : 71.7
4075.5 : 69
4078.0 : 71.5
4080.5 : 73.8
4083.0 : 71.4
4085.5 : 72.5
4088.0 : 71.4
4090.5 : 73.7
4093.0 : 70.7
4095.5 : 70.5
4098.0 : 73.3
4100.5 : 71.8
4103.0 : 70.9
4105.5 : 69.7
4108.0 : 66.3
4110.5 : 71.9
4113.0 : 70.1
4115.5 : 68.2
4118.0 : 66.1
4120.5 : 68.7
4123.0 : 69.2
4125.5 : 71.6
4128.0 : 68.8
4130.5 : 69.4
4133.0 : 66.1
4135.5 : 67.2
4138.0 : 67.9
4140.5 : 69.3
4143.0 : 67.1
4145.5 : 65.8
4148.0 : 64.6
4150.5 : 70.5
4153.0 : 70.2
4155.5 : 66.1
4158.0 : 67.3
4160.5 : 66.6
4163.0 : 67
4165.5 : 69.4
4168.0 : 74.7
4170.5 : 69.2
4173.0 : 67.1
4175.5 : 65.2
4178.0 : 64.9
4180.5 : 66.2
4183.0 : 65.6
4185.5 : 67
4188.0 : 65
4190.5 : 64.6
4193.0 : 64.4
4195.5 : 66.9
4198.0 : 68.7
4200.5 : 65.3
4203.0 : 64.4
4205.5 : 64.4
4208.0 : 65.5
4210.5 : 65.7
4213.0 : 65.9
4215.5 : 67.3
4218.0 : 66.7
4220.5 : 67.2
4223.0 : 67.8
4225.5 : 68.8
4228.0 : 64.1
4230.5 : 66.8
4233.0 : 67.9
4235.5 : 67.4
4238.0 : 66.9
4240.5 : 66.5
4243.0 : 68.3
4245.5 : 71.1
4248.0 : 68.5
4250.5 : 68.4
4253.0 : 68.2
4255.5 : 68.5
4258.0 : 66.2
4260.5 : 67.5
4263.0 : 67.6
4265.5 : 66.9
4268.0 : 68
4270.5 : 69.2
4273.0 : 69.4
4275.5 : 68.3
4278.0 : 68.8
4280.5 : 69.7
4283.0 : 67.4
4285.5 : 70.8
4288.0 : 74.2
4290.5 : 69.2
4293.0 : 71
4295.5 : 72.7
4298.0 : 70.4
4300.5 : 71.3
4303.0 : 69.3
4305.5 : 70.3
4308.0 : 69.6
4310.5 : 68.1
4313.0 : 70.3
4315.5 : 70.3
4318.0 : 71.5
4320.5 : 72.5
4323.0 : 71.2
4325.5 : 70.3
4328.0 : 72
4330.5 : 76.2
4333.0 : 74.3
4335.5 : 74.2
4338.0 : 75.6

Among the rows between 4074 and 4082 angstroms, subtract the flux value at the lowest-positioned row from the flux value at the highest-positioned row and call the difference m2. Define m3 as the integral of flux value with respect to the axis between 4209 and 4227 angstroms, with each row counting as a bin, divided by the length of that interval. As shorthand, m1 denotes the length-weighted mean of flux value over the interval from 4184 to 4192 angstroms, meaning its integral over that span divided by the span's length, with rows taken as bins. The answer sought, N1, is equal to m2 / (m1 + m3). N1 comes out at 0.036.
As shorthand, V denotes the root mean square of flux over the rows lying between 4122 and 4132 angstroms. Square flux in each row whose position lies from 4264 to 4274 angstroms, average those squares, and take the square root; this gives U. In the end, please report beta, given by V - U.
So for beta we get 1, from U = 68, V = 69.8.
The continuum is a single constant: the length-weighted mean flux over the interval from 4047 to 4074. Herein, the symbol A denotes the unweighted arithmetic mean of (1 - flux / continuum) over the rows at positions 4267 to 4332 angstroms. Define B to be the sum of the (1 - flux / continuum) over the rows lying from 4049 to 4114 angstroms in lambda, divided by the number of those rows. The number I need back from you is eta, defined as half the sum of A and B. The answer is 0.006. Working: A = 0.012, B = 0.000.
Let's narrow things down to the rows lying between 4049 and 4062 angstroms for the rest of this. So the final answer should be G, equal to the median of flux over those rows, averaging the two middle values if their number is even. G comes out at 71.2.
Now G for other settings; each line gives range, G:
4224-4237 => 67.4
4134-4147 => 67.2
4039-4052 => 70.4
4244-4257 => 68.5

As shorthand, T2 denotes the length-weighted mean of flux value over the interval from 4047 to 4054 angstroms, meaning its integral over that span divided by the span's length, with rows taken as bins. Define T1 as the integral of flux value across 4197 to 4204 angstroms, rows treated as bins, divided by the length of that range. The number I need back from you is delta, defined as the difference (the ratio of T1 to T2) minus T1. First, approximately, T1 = 66.1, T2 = 70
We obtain -65.2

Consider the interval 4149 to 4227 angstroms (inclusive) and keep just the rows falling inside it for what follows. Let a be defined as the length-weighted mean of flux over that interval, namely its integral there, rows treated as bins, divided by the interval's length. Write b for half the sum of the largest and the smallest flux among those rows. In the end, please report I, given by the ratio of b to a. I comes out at 1.04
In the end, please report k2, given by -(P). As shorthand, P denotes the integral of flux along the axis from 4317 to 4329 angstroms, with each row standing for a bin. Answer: -858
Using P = 858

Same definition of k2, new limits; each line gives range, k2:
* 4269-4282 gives -897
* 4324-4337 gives -954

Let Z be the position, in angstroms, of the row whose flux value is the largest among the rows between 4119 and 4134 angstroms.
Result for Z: 4125.5 angstroms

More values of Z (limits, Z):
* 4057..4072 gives 4063.0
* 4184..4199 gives 4198.0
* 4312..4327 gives 4320.5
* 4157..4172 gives 4168.0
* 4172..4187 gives 4173.0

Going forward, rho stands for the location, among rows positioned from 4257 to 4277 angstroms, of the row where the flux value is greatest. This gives 4273.0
